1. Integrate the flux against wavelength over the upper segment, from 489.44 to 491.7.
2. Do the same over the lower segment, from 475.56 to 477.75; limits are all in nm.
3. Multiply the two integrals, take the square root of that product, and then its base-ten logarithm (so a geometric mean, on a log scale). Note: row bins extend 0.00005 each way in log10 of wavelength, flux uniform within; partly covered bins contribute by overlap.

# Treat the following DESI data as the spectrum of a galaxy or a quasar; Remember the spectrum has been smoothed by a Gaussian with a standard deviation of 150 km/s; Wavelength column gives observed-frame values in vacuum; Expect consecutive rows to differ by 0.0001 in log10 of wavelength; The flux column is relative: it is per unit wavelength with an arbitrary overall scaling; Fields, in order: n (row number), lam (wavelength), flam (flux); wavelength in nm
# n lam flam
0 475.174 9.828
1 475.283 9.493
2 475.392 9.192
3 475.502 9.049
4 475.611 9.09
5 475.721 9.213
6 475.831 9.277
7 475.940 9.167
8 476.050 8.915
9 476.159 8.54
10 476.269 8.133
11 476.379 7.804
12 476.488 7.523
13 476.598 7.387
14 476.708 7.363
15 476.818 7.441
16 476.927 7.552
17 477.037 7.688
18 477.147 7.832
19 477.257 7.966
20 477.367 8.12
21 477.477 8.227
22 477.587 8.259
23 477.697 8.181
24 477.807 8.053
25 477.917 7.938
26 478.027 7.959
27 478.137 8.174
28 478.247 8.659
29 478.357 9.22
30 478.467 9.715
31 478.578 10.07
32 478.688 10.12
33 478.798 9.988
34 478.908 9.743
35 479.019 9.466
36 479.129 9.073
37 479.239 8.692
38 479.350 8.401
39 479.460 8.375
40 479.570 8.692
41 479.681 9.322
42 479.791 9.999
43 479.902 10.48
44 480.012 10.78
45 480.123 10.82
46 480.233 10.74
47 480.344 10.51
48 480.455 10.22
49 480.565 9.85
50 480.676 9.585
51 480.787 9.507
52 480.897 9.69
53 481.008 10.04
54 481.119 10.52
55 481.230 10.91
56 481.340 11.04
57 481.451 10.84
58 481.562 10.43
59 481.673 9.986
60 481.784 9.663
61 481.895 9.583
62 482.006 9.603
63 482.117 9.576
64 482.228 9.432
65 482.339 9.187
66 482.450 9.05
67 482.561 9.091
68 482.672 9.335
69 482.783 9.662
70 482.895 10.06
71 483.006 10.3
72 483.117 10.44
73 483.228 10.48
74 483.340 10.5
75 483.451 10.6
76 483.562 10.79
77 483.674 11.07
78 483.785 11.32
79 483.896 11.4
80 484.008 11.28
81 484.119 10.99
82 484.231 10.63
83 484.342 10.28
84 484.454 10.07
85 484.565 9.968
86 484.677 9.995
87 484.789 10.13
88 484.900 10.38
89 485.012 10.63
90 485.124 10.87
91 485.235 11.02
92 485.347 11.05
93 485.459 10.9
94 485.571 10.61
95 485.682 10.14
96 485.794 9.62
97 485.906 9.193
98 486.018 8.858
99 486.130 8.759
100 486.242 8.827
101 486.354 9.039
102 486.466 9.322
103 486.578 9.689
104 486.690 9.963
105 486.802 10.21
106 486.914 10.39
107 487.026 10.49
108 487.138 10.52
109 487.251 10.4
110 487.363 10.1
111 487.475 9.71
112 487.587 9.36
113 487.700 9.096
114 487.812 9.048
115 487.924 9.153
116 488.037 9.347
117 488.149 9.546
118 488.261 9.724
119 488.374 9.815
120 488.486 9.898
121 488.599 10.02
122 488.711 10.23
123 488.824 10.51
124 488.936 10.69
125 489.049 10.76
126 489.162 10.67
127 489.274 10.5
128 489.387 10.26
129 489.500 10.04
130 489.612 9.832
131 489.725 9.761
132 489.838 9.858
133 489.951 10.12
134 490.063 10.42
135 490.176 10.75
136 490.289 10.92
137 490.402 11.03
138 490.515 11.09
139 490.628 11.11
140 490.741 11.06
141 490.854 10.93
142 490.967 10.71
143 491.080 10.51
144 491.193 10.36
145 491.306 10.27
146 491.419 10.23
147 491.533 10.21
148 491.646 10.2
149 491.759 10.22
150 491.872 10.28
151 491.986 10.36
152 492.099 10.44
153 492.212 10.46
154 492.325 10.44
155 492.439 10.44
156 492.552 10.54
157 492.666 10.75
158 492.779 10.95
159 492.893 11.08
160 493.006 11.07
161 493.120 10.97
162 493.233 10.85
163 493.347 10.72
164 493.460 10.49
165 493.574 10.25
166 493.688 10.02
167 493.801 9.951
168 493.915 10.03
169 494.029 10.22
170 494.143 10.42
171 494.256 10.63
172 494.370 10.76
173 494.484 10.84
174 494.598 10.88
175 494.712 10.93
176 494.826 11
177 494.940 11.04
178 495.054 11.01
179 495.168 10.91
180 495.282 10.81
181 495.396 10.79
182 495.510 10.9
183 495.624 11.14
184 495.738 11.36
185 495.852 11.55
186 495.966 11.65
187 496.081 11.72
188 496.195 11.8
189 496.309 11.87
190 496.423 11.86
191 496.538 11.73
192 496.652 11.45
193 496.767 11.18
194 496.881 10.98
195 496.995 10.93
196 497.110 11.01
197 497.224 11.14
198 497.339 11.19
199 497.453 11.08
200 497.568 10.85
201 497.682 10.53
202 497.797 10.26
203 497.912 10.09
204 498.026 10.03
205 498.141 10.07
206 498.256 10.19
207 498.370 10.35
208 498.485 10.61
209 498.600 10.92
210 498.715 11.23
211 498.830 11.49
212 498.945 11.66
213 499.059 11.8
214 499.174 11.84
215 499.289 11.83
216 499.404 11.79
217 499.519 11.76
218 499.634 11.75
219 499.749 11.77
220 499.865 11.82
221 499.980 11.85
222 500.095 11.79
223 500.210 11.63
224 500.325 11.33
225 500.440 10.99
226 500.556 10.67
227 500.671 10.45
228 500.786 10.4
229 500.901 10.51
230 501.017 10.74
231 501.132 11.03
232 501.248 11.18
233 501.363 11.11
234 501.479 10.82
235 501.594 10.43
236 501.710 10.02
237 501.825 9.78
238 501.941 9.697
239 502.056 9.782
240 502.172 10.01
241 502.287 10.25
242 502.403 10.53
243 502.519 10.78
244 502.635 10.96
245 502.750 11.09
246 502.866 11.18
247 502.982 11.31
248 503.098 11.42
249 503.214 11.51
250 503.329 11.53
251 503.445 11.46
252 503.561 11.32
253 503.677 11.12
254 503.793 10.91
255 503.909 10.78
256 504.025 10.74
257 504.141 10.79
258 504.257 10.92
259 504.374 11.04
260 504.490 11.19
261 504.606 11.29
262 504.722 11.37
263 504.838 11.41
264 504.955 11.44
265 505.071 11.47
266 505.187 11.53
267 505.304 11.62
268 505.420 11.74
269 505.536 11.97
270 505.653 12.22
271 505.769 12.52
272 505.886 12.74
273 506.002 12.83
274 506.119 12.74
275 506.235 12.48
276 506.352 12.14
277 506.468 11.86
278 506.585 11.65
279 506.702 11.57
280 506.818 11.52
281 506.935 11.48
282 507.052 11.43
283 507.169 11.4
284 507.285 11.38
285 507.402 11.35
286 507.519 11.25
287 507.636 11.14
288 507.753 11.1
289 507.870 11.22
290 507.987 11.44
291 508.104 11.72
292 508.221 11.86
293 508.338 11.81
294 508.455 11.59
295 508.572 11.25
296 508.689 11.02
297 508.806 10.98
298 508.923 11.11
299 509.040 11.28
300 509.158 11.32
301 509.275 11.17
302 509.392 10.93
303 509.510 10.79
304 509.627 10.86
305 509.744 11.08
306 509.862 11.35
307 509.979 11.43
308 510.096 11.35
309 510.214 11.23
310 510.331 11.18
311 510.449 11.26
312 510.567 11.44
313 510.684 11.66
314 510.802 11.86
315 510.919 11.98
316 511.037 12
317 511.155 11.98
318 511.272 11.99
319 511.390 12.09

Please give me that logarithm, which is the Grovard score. 1.31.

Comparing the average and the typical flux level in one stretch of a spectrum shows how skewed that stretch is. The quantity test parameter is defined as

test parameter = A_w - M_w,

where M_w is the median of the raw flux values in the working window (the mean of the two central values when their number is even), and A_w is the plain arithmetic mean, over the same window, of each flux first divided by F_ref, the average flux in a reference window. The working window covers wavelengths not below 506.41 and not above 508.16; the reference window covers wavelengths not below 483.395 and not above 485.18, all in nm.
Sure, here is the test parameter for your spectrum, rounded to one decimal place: -10.4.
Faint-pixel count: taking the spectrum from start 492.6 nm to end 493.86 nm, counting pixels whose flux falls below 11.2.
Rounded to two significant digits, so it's 11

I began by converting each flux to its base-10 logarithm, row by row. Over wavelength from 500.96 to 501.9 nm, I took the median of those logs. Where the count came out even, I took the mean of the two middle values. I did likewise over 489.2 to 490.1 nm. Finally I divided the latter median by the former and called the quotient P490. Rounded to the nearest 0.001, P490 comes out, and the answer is 0.972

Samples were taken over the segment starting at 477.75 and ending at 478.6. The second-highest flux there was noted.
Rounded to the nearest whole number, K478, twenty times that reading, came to 194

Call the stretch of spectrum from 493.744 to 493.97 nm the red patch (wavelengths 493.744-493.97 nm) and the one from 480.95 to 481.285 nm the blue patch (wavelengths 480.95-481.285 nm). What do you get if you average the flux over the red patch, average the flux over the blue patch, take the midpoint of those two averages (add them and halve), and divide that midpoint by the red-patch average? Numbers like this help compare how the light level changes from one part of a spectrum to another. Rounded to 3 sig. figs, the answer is 1.02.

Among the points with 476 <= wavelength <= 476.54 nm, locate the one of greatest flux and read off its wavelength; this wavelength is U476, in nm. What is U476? 476.050 nm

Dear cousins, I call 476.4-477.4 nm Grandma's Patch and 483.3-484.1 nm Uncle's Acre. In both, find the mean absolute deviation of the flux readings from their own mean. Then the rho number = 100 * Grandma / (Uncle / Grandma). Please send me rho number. 16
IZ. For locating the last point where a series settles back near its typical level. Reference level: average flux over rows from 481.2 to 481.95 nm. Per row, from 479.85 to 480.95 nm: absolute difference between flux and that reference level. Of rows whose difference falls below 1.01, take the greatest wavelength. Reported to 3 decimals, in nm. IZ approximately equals 480.897 nm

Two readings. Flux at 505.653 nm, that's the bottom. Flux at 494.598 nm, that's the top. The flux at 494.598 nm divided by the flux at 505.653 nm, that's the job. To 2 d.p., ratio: 0.89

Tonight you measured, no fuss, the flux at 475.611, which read 9.09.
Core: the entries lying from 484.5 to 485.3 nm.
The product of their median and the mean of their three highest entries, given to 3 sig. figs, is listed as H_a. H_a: 113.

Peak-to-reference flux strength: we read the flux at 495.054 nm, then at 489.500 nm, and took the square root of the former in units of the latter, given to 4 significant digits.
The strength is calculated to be 1.047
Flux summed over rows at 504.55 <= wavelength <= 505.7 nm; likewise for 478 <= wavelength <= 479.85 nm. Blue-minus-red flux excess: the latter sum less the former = 40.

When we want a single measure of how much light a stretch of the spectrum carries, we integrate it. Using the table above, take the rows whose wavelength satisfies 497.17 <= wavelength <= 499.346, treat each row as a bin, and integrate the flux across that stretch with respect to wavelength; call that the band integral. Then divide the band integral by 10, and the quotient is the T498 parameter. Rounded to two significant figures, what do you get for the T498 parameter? 2.4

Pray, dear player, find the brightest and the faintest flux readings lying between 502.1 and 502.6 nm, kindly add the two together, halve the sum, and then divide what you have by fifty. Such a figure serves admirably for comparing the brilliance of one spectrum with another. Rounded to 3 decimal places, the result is 0.208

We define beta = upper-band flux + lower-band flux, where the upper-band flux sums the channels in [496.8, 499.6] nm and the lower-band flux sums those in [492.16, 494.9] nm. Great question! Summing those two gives 518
